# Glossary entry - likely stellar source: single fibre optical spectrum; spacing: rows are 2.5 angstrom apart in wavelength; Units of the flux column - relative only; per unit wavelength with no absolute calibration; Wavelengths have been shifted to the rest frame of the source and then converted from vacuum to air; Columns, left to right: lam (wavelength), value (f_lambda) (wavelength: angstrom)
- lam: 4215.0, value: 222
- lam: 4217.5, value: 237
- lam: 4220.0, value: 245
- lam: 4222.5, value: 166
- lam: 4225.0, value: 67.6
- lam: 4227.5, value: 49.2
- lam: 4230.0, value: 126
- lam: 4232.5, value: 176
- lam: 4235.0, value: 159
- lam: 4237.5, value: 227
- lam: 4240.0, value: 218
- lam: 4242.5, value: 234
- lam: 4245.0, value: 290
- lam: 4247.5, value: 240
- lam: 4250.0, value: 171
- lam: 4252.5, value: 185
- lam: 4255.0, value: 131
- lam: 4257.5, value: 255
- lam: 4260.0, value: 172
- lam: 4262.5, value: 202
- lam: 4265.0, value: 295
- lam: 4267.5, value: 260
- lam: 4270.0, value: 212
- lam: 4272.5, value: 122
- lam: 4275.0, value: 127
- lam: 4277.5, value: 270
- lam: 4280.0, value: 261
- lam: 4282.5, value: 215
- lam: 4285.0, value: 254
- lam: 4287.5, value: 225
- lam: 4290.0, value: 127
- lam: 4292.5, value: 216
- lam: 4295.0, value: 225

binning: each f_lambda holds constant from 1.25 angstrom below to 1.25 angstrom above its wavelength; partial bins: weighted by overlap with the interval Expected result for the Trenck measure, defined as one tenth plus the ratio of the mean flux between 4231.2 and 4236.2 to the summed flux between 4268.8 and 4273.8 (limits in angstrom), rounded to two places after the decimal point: 0.60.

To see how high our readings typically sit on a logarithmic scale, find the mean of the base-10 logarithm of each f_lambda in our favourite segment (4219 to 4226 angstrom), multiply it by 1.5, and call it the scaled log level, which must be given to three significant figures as 3.22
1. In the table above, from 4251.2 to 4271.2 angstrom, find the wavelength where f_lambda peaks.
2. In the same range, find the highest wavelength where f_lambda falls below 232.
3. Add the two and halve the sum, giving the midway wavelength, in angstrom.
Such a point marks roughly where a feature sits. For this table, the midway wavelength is 4267.5 angstrom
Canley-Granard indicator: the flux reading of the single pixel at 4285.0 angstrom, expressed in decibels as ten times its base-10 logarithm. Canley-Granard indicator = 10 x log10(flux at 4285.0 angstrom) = 24.0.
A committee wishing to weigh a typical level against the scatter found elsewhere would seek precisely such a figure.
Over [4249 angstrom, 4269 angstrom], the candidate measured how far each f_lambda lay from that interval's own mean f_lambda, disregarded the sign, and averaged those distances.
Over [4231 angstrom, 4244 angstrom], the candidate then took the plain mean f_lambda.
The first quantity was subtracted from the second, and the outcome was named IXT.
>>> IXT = 157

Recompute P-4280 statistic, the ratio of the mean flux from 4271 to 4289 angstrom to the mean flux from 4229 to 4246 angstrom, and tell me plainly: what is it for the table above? 1.03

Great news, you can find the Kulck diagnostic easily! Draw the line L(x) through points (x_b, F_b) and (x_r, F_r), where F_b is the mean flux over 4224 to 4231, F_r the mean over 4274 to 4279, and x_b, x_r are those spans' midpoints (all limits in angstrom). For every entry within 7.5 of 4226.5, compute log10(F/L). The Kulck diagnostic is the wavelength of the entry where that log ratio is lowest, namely 4227.5 angstrom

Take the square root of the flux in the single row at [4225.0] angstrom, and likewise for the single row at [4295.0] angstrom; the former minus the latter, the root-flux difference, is -7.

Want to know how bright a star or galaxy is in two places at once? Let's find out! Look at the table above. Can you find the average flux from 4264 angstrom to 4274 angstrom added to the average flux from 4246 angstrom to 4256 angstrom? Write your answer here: 404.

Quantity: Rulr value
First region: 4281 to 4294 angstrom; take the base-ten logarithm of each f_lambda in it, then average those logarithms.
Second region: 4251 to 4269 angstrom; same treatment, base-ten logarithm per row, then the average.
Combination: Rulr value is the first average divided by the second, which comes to 1.00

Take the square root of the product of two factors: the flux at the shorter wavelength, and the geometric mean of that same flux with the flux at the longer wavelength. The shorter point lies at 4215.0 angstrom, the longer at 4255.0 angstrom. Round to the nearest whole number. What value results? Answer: 195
